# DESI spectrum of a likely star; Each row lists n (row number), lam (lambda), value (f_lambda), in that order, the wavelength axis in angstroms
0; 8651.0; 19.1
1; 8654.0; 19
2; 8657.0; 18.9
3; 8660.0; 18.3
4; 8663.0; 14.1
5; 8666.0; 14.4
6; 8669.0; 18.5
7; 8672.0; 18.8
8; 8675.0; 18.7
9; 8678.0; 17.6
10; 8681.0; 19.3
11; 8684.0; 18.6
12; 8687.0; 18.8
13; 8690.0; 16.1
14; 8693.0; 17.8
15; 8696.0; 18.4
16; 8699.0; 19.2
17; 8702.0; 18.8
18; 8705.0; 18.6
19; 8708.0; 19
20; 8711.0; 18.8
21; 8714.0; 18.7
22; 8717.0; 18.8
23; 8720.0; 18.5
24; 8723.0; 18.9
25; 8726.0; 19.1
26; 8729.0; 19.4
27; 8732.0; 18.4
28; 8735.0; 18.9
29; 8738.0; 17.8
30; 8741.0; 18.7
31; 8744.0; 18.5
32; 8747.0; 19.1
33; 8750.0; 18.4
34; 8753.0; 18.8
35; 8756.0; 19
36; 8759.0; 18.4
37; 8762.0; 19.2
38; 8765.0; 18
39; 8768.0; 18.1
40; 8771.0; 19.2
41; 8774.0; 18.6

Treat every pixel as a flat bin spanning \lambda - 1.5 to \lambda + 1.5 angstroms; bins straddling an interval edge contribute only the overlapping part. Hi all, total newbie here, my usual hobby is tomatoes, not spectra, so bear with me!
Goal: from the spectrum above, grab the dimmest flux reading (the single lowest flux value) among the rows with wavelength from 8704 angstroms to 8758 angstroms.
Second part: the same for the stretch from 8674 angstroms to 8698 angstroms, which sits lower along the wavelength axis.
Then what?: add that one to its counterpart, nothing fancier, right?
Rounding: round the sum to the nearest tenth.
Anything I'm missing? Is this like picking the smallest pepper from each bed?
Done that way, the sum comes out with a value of 33.9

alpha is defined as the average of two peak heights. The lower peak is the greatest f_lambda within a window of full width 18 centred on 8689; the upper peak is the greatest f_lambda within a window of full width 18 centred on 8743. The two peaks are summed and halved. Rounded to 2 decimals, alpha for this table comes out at 19.20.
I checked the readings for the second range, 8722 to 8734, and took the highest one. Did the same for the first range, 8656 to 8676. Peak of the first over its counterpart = 0.97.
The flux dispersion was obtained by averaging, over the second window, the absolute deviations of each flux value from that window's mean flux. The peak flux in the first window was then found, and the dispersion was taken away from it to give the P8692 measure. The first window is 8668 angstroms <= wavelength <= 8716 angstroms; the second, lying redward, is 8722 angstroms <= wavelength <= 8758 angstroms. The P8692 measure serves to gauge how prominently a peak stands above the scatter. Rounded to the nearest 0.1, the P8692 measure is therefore 19.0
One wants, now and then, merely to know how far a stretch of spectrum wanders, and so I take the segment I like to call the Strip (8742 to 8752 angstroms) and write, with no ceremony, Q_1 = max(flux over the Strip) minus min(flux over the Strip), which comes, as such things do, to 0.70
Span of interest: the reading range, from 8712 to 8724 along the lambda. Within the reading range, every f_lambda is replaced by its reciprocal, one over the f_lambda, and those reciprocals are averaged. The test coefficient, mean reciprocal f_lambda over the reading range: 0.0534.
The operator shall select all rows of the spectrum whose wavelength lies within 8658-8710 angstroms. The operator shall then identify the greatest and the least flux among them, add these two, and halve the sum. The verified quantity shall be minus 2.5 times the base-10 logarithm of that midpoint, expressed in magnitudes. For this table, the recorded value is -3.06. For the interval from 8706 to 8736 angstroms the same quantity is -3.19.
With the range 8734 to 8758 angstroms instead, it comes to -3.16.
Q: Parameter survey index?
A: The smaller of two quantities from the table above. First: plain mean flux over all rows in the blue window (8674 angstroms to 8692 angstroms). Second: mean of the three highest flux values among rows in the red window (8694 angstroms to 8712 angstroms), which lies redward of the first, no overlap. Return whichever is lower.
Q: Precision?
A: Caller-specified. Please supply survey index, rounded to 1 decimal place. 18.2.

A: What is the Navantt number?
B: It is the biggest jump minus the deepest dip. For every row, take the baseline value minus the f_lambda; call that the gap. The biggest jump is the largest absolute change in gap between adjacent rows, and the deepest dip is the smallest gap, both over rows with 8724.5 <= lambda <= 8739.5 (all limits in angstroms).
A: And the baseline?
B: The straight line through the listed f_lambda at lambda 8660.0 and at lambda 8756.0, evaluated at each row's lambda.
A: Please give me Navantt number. 1.7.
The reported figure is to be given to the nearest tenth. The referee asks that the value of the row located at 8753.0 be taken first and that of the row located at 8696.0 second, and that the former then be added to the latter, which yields 37.2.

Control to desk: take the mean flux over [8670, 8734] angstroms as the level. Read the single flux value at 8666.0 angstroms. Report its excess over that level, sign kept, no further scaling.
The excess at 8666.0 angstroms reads -4.2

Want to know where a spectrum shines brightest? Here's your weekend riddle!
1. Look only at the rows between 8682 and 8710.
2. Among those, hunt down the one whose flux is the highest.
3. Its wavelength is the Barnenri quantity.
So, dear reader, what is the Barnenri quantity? 8699.0 angstroms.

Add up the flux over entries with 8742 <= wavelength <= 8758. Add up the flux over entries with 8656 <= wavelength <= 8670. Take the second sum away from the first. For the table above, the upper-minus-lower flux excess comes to 10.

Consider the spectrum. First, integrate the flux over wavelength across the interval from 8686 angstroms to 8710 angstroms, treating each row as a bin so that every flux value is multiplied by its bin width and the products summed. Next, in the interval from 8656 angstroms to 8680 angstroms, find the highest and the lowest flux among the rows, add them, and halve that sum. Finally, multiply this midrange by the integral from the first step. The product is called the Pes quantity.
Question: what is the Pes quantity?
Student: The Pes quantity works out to 7262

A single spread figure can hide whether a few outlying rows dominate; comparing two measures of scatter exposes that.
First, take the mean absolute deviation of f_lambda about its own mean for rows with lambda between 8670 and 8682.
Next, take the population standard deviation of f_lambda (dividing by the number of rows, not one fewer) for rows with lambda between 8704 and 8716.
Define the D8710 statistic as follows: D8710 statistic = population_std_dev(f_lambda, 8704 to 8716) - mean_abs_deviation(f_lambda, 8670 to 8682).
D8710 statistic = -0.35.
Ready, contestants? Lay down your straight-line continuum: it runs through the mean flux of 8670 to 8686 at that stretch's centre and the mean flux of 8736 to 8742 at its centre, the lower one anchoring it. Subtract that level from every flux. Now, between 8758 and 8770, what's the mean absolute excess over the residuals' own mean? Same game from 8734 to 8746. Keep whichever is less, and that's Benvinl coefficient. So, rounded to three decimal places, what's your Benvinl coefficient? 0.342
